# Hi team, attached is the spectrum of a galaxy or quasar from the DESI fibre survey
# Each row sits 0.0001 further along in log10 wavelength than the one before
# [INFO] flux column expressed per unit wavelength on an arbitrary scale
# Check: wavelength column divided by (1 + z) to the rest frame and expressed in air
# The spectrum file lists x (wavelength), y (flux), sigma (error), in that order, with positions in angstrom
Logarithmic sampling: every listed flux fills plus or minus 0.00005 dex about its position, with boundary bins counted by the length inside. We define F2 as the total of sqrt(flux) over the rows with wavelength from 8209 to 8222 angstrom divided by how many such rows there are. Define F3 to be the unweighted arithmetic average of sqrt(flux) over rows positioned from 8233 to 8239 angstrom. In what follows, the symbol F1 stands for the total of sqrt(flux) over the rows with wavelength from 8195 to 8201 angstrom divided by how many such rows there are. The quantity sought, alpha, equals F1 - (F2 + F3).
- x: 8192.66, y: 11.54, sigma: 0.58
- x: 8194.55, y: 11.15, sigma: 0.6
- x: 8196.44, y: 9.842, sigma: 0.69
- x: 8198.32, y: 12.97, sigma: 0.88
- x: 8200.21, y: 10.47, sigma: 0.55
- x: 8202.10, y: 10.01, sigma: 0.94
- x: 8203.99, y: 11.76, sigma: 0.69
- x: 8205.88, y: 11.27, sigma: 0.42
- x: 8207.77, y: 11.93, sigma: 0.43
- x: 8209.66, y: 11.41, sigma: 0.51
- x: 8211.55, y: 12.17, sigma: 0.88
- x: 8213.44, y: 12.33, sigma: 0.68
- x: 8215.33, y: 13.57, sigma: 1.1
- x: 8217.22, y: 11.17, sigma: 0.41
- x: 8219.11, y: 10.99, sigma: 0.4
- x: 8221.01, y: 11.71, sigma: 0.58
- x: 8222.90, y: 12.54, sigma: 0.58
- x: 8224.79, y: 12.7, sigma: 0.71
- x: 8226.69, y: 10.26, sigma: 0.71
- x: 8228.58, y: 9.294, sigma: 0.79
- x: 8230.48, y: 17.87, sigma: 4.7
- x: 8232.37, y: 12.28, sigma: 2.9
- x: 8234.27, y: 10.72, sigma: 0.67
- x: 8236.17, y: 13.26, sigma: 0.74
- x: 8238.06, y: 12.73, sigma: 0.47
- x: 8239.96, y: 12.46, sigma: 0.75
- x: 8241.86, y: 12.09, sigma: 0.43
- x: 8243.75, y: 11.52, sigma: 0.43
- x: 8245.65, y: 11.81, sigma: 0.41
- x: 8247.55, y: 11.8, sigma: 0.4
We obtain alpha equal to -3.62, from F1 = 3.32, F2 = 3.45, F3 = 3.49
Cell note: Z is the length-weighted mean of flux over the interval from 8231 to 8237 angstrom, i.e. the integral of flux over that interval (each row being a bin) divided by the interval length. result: 12.5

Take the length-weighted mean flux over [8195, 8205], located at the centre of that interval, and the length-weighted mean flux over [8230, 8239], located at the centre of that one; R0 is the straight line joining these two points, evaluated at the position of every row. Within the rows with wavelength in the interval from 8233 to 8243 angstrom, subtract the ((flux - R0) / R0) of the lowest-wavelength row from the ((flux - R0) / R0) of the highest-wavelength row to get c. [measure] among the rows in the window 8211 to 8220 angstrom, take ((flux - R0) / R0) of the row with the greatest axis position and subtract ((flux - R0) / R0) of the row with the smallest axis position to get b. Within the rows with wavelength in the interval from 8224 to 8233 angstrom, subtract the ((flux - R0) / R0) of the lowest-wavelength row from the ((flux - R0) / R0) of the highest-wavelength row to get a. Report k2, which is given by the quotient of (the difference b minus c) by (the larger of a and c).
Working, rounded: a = -0.07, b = -0.14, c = 0.07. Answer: -2.9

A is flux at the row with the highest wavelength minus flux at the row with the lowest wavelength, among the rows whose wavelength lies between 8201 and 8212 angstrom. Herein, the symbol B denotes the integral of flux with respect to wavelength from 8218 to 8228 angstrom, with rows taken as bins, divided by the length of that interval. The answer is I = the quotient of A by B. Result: 0.19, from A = 2.2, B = 11.55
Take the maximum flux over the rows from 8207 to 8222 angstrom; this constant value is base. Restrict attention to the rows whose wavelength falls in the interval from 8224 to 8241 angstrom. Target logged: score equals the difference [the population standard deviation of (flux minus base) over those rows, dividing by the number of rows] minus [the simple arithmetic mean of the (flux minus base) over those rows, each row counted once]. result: 3.5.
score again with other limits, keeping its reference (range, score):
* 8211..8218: 2.1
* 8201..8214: 2.7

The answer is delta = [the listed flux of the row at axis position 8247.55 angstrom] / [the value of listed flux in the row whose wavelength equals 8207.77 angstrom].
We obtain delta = 0.99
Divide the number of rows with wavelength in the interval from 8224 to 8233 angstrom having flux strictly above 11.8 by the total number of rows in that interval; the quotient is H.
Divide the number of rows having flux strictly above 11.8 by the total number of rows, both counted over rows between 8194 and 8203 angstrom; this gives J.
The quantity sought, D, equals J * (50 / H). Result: 17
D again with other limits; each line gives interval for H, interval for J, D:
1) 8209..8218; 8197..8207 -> 17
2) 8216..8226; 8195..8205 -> 25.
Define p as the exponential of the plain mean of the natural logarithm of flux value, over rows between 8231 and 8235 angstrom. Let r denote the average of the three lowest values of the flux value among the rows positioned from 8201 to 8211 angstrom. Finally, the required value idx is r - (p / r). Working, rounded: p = 11.5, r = 10.9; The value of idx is 9.8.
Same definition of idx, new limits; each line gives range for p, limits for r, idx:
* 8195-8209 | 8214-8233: 9.1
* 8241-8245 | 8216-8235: 8.9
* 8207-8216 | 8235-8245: 11.0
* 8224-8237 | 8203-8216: 10.4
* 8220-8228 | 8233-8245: 10.4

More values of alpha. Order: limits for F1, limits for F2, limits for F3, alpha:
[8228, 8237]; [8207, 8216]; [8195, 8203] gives -3.25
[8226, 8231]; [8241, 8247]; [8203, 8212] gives -3.36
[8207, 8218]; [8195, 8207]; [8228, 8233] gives -3.44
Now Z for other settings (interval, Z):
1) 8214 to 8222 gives 11.9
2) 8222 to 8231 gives 12.3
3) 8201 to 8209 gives 11.2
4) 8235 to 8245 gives 12.4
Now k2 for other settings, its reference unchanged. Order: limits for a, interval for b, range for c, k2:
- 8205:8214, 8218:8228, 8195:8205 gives -1.7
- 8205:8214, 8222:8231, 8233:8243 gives 4.2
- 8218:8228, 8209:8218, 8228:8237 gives -1.2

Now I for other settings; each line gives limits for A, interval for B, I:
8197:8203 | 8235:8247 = -0.24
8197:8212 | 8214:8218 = -0.06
